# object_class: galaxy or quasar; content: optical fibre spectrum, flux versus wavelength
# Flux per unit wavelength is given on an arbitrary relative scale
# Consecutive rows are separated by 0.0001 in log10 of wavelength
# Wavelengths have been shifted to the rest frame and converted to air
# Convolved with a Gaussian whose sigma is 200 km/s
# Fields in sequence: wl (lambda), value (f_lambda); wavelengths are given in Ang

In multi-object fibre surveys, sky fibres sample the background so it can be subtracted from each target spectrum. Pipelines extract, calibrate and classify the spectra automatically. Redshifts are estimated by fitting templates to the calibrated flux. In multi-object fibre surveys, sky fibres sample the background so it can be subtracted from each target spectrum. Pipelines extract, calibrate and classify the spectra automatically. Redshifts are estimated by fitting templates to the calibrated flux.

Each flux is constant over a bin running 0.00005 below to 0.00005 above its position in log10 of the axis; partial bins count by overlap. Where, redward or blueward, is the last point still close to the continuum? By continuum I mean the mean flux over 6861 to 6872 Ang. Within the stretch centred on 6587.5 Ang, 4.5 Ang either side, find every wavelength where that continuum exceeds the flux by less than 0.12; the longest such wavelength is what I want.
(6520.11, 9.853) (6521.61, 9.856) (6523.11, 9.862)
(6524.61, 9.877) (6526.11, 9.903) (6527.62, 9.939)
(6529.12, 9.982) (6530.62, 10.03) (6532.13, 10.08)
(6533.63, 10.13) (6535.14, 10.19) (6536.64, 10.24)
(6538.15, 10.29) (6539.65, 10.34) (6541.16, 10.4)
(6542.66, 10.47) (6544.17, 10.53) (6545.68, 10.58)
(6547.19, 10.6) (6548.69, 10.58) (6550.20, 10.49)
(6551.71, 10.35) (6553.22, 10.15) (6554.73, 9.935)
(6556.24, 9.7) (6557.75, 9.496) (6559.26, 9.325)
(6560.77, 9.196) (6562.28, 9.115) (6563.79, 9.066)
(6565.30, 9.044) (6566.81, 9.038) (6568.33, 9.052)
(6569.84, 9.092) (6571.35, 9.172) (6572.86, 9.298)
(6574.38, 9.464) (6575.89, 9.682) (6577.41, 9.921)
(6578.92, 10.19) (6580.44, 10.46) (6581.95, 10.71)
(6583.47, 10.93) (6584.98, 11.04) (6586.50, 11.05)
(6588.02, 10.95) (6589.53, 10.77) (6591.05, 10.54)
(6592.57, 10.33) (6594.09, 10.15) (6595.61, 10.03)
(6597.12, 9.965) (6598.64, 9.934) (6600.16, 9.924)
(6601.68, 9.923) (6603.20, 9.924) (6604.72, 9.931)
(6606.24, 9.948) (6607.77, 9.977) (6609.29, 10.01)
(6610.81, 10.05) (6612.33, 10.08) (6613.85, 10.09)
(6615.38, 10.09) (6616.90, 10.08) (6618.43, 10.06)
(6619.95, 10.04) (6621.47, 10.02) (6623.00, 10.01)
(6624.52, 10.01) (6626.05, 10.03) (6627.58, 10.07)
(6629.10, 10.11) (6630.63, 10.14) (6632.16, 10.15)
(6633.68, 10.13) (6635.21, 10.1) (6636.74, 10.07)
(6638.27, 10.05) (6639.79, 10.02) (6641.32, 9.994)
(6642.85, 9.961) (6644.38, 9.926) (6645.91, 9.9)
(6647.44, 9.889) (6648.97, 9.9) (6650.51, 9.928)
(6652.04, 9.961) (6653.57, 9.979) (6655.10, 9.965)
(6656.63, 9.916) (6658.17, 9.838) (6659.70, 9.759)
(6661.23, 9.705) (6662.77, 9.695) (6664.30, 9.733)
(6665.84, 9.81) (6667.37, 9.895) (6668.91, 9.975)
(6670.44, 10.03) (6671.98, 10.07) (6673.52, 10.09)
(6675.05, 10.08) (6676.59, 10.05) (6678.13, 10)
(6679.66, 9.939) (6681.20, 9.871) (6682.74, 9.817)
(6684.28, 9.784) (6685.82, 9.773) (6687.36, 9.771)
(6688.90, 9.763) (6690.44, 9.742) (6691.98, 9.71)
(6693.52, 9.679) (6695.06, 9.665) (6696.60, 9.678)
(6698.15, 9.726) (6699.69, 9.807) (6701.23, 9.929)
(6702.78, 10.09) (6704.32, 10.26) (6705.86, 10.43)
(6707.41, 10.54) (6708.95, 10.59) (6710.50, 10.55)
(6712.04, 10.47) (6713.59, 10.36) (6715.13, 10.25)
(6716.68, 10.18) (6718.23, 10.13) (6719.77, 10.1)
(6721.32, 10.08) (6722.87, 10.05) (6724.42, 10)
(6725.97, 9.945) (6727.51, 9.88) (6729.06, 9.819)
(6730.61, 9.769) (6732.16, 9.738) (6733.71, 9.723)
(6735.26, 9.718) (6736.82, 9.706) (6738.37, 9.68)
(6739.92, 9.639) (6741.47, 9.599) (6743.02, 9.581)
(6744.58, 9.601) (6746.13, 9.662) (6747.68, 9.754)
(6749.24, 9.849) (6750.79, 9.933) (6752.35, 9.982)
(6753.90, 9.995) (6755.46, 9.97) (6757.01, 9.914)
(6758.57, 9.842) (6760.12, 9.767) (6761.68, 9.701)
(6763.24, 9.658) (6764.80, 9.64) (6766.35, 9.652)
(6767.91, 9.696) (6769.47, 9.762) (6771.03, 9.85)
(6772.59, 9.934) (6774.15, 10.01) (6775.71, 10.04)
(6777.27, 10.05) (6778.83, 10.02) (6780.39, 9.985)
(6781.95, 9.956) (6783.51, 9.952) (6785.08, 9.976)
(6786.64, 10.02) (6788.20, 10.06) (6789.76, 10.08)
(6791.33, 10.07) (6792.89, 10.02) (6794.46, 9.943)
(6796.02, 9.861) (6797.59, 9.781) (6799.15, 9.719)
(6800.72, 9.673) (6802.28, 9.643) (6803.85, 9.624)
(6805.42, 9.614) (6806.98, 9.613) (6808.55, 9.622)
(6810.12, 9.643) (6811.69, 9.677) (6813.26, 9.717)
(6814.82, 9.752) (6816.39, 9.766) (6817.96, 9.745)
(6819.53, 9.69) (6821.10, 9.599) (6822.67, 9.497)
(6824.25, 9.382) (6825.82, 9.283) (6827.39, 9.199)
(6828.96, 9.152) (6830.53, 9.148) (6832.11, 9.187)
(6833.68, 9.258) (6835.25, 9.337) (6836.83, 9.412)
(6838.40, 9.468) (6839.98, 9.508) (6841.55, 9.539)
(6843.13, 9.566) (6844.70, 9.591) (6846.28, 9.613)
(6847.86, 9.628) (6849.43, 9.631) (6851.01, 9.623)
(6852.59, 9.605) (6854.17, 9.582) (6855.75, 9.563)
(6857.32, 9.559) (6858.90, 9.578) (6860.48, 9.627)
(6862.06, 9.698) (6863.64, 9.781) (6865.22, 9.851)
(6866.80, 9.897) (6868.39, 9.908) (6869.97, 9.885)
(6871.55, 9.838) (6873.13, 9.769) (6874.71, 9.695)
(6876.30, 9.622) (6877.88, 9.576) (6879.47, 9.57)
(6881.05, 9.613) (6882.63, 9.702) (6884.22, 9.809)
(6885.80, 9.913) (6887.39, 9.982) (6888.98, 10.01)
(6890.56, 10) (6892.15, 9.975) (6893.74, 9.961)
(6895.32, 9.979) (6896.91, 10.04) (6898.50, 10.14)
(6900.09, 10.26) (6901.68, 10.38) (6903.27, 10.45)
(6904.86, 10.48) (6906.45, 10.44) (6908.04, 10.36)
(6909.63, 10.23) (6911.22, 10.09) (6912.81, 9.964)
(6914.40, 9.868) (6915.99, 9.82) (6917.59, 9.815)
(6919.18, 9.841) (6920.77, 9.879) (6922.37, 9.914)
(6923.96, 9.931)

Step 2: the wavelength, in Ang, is 6591.05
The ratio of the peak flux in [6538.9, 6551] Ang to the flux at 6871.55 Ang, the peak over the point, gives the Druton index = 1.08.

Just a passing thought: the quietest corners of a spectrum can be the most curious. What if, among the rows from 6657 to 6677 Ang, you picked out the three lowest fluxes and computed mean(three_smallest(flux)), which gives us 9.71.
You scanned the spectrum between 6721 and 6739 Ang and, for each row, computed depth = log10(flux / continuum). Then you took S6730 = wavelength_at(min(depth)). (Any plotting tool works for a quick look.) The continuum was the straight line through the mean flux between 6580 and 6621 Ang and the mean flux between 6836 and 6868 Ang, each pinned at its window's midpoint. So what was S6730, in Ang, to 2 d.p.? 6738.37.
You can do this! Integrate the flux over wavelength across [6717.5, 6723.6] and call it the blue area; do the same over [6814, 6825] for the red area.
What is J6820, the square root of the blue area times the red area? 81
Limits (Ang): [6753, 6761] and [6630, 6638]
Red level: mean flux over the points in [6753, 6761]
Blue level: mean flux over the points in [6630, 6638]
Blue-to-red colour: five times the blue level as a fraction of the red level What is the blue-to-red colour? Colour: 5.11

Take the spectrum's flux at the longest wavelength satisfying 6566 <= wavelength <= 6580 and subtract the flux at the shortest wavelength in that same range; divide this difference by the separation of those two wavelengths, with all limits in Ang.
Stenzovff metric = 0.10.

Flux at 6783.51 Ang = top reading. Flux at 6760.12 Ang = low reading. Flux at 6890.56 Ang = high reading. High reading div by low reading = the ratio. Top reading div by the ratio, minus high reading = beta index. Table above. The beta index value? -0.28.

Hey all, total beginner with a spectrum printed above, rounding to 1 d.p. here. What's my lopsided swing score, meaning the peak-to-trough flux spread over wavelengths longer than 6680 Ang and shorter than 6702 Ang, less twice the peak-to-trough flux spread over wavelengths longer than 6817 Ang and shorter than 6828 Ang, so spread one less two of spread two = -0.8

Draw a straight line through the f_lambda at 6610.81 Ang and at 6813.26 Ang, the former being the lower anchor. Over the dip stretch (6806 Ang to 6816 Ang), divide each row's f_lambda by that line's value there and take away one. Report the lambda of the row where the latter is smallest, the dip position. 6806.98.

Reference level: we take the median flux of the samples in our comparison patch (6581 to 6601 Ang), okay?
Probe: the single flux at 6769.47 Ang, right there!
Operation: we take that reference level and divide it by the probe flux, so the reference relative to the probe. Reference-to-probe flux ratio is 1.08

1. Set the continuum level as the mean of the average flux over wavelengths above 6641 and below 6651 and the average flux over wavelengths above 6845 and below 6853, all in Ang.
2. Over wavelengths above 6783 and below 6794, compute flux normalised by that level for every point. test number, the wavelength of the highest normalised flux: 6789.76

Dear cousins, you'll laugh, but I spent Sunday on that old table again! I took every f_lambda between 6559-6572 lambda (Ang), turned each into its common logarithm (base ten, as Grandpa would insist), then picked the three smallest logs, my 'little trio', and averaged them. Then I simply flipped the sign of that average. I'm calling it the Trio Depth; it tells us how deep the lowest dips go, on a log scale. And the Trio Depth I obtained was -0.96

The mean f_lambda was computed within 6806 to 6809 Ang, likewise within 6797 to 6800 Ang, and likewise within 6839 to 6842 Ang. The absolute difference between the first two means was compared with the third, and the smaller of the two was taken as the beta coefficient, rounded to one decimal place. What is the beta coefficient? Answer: 0.1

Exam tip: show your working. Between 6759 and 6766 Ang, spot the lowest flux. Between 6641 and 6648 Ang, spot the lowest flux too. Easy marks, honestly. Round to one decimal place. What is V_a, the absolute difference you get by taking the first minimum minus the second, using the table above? 0.2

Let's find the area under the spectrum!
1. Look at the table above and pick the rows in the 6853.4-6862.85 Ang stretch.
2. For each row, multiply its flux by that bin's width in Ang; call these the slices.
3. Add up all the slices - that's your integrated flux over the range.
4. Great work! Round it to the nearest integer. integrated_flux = 91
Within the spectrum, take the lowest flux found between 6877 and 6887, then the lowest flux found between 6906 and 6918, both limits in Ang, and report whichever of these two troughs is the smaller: 9.57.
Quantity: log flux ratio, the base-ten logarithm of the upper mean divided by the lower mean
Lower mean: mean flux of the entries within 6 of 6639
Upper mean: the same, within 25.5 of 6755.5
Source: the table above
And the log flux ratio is -0.010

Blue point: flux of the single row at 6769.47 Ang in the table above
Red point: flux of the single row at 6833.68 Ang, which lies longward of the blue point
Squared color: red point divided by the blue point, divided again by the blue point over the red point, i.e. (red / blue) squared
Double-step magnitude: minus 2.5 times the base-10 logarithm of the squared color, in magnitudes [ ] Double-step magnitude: 0.12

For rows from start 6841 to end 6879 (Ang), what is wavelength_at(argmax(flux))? 6868.39 Ang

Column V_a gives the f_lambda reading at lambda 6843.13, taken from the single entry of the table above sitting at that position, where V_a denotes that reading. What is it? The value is 9.566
